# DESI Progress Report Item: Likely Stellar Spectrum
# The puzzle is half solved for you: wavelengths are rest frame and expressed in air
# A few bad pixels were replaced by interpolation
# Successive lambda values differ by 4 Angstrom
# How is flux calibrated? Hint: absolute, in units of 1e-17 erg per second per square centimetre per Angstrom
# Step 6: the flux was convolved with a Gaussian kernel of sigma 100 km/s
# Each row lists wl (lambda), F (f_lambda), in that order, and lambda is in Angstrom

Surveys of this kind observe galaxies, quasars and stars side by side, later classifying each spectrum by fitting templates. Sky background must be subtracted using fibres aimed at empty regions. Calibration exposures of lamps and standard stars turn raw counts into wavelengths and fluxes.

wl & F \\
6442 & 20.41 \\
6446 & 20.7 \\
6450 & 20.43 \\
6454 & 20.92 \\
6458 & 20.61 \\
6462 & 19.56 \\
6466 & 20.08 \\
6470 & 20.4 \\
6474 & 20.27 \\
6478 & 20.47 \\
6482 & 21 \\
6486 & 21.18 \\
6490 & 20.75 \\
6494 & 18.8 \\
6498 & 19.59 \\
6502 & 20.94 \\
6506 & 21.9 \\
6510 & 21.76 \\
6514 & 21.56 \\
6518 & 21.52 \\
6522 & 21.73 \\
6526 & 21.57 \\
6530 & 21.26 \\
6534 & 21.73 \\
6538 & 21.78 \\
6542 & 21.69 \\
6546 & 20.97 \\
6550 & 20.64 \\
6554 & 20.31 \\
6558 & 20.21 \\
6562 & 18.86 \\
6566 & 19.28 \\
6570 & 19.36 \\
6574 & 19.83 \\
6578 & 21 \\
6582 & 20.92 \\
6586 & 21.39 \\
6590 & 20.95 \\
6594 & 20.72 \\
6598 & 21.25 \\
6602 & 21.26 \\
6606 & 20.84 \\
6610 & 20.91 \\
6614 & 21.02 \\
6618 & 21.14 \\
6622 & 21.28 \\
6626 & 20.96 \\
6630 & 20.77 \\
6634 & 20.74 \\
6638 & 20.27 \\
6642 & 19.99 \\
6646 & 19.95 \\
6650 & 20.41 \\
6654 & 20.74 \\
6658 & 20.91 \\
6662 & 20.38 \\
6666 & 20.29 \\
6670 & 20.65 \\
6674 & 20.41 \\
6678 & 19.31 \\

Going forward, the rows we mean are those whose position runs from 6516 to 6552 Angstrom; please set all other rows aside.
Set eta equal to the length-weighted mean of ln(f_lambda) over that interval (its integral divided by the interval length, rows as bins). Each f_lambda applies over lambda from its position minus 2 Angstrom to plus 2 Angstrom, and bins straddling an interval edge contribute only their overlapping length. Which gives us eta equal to 3.06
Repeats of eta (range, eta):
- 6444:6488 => 3.02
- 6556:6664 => 3.02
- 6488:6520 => 3.04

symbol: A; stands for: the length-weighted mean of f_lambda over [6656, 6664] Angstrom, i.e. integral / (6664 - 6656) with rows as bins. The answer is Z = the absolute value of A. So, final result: 20.6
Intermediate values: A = 20.6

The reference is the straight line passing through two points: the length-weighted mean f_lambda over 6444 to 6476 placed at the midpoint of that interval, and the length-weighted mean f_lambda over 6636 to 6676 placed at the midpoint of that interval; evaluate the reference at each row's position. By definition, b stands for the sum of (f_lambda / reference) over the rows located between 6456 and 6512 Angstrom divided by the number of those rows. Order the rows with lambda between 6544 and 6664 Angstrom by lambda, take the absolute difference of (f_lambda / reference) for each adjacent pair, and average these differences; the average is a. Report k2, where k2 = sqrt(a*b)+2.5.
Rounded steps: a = 0.016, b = 1.01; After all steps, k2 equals 2.628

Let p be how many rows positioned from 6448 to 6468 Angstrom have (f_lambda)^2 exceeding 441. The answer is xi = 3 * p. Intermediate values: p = 0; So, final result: 0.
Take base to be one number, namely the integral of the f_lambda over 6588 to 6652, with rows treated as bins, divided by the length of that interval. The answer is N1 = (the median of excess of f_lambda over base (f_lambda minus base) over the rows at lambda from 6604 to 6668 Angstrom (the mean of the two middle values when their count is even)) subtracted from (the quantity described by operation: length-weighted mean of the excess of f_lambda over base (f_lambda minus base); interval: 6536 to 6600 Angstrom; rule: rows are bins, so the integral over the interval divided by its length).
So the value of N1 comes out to -0.18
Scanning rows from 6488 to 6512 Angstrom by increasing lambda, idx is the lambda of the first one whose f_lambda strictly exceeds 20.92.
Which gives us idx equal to 6502 Angstrom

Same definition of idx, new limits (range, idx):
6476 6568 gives 6482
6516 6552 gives 6518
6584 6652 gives 6586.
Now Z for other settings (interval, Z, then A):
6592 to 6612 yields 21.0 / 21.0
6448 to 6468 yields 20.3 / 20.3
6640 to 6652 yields 20.1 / 20.1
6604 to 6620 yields 21.0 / 21.0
